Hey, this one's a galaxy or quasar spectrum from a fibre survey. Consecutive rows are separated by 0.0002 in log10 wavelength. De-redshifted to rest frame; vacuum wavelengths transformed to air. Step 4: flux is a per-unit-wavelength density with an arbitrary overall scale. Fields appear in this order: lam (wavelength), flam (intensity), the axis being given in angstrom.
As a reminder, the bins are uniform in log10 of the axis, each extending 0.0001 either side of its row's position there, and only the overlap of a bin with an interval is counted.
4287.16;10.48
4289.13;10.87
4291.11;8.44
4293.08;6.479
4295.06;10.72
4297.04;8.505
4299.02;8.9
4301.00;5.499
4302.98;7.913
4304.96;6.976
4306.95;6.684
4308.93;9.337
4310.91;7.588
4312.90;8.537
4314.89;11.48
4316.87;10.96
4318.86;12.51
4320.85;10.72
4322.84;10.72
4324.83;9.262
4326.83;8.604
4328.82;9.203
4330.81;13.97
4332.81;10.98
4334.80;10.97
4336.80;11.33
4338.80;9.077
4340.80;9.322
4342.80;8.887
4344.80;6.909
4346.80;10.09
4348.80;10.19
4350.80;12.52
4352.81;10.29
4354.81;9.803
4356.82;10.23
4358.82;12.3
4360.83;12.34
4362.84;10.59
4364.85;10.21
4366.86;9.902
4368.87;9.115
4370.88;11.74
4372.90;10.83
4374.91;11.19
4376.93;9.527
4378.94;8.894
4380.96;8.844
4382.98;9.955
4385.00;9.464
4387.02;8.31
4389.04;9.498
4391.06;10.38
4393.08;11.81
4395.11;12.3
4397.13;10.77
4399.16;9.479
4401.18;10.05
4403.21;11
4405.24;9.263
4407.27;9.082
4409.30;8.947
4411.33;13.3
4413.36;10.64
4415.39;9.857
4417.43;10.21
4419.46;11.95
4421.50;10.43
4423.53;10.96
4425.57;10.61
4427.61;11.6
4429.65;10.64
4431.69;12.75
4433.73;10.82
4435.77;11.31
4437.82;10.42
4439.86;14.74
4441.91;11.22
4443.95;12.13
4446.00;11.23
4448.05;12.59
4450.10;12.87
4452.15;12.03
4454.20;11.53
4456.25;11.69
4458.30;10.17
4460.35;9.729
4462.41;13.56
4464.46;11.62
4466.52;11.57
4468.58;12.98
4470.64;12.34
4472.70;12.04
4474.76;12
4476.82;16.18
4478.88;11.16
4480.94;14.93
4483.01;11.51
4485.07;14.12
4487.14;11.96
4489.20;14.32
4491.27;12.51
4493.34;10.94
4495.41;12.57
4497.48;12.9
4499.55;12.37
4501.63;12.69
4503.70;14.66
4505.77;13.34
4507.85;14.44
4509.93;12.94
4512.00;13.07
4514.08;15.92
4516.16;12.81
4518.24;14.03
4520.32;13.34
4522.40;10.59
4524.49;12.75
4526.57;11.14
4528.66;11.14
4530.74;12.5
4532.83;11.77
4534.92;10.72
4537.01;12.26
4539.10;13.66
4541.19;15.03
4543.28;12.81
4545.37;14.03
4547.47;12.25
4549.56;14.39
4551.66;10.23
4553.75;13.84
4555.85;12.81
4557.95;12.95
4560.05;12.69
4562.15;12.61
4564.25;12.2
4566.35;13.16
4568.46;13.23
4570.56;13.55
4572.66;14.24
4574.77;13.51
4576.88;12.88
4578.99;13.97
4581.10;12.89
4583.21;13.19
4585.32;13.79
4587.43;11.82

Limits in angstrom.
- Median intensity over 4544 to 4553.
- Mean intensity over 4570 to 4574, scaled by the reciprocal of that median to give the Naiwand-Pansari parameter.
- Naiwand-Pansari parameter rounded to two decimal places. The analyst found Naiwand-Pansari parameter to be 1.06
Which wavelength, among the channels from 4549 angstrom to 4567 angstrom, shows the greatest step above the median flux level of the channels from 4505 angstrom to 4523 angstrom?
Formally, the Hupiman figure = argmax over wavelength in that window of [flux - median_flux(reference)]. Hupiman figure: 4549.56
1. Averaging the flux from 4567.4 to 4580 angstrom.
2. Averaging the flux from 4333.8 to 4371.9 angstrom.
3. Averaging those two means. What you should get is 11.93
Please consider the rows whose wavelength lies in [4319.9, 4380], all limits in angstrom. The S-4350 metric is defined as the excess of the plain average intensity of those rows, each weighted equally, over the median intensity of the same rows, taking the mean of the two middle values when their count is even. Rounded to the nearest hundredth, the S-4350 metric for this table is 0.10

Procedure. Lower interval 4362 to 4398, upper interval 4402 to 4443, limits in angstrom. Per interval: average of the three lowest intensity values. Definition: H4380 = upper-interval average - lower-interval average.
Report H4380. 0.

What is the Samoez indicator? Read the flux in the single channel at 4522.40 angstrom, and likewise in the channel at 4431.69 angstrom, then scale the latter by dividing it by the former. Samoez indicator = 1.20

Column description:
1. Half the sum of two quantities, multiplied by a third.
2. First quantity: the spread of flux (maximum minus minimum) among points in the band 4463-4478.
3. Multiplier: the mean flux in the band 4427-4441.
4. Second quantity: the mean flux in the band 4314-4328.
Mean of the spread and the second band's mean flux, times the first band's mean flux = 89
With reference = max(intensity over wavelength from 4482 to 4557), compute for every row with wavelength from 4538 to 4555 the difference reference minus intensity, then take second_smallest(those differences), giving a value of 1.5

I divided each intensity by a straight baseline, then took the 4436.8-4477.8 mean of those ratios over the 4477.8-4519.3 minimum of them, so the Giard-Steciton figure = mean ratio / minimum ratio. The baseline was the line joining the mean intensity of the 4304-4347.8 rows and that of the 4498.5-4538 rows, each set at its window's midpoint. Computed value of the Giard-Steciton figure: 1.16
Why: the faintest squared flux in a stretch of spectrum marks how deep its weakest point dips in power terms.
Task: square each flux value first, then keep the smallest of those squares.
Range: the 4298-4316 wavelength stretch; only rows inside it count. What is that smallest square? 30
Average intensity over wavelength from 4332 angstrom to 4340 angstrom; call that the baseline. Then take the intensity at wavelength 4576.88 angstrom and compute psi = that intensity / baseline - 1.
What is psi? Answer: 0.22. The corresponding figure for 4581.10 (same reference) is 0.22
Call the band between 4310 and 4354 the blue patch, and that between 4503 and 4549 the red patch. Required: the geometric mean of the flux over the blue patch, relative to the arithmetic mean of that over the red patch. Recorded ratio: 0.776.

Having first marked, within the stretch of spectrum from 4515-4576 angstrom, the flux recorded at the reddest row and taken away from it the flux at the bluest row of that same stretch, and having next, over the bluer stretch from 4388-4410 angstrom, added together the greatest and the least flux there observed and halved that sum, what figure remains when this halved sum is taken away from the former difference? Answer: -9.9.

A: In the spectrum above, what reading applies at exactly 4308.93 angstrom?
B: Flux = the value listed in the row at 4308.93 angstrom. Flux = 9.337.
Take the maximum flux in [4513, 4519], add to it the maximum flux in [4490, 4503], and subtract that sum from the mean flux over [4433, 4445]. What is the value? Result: -17.0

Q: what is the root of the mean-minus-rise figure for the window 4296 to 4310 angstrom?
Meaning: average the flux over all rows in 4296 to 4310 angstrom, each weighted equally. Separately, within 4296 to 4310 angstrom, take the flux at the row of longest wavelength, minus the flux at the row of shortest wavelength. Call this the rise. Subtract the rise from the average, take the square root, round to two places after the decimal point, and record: 2.62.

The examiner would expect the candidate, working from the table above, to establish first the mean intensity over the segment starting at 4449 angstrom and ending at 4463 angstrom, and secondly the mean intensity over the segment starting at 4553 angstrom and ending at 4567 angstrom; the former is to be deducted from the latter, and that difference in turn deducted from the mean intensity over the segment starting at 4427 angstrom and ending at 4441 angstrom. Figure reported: 10.5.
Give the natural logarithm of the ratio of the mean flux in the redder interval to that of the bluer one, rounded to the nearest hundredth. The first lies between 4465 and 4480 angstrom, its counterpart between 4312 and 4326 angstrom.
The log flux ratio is 0.17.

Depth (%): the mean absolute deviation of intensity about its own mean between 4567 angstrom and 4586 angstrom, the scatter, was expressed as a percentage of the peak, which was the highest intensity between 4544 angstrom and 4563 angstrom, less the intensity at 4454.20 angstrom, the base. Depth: 13.2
